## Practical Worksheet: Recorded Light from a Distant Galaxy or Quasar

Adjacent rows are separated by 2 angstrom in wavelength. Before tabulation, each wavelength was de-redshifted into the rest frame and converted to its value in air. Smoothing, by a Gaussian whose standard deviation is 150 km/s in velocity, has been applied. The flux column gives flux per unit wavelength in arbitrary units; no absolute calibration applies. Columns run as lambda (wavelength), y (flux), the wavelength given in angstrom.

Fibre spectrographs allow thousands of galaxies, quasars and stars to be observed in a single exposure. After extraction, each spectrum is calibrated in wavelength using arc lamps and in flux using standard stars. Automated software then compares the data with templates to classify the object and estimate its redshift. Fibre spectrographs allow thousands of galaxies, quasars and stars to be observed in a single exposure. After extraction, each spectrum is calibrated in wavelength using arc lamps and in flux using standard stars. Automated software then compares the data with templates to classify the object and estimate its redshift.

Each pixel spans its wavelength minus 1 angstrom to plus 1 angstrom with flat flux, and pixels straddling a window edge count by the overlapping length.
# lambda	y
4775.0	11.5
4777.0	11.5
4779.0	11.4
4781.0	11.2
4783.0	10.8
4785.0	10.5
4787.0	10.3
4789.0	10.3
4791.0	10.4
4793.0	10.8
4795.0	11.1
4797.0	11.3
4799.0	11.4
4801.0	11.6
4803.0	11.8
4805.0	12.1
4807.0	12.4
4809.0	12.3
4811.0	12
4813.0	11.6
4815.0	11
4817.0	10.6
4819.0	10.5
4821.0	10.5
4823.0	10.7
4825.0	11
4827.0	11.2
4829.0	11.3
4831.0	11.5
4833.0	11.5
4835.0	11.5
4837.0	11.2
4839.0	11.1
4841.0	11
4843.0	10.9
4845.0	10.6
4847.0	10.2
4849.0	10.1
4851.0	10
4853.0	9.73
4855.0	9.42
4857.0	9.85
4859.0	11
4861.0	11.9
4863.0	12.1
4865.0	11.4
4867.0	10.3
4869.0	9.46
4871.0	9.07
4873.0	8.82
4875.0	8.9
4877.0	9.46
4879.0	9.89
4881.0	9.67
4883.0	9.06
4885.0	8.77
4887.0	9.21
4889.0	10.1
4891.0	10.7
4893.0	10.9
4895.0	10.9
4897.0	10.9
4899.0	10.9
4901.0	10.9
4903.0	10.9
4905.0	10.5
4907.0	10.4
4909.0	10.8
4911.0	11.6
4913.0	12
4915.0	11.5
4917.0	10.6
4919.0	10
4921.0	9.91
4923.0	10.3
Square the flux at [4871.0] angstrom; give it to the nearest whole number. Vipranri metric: 82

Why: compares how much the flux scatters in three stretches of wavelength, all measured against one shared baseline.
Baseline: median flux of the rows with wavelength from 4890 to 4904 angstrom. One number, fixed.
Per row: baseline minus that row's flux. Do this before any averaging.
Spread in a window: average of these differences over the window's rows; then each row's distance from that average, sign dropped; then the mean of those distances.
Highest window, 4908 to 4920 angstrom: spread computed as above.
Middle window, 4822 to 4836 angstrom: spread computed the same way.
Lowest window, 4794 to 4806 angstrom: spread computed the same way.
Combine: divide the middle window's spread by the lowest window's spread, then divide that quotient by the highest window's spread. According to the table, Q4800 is 1.4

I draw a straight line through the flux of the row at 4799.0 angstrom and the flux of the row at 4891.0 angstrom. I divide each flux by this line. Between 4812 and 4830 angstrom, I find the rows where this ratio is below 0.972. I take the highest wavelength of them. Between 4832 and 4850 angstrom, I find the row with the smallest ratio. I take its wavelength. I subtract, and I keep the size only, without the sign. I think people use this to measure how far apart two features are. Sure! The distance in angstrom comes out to 26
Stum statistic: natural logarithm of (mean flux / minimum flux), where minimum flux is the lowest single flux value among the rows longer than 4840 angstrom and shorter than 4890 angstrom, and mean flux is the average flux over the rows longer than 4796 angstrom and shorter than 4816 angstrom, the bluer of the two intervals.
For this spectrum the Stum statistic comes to 0.29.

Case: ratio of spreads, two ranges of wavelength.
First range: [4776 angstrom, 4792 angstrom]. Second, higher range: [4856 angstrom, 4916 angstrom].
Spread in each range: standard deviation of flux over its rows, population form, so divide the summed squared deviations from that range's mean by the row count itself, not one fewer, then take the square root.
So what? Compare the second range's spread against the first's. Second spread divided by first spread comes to 2.09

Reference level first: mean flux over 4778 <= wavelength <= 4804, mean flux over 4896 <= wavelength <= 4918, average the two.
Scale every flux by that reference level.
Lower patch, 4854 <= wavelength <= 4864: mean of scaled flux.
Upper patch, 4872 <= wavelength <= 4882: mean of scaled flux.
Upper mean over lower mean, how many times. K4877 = 0.861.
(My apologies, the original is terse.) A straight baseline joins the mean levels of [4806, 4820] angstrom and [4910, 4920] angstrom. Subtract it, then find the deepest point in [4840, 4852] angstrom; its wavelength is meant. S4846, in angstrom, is 4851.0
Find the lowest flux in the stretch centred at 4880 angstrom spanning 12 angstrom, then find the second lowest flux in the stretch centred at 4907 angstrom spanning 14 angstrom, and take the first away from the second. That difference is 1.7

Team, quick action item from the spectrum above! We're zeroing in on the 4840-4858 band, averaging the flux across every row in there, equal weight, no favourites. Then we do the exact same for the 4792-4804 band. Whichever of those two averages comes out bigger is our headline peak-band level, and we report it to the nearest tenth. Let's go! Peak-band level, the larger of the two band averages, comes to 11.3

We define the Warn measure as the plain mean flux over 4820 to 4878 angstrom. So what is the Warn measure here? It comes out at 10.5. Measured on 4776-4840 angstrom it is 11.2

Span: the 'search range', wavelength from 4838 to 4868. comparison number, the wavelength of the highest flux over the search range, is 4863.0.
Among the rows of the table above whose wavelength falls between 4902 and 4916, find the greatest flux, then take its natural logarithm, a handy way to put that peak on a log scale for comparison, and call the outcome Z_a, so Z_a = 2.48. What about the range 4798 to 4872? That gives 2.52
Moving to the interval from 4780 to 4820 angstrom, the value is 2.52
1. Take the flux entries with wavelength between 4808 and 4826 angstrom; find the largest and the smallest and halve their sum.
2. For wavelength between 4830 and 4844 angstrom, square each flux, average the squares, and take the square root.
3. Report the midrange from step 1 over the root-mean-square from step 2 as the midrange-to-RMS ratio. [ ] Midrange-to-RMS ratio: 1.01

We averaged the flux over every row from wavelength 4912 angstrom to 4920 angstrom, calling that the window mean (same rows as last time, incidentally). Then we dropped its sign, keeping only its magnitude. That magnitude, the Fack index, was 11.0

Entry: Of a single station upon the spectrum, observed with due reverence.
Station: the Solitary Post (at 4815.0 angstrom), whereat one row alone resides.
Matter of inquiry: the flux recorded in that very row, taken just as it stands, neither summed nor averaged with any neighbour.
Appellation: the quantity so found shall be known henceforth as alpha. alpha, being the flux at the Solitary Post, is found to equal 11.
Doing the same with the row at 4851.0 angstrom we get 10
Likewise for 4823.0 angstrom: 10.7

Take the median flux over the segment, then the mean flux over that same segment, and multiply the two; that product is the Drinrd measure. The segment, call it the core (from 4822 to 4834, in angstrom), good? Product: 126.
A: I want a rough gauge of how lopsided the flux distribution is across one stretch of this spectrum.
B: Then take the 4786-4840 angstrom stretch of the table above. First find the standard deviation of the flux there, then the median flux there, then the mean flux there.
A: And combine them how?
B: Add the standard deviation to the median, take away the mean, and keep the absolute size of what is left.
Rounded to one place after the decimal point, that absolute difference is 0.6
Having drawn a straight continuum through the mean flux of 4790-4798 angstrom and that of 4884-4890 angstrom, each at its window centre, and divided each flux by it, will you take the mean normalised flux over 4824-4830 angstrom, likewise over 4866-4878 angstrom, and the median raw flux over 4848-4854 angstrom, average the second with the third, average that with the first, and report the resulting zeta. 3.28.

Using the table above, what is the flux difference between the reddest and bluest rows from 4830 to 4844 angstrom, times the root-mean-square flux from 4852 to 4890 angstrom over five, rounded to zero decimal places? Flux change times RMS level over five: -1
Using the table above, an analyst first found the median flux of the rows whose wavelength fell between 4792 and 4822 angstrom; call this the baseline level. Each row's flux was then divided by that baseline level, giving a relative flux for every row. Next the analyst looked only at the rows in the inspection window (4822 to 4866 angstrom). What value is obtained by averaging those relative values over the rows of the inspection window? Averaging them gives 0.95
